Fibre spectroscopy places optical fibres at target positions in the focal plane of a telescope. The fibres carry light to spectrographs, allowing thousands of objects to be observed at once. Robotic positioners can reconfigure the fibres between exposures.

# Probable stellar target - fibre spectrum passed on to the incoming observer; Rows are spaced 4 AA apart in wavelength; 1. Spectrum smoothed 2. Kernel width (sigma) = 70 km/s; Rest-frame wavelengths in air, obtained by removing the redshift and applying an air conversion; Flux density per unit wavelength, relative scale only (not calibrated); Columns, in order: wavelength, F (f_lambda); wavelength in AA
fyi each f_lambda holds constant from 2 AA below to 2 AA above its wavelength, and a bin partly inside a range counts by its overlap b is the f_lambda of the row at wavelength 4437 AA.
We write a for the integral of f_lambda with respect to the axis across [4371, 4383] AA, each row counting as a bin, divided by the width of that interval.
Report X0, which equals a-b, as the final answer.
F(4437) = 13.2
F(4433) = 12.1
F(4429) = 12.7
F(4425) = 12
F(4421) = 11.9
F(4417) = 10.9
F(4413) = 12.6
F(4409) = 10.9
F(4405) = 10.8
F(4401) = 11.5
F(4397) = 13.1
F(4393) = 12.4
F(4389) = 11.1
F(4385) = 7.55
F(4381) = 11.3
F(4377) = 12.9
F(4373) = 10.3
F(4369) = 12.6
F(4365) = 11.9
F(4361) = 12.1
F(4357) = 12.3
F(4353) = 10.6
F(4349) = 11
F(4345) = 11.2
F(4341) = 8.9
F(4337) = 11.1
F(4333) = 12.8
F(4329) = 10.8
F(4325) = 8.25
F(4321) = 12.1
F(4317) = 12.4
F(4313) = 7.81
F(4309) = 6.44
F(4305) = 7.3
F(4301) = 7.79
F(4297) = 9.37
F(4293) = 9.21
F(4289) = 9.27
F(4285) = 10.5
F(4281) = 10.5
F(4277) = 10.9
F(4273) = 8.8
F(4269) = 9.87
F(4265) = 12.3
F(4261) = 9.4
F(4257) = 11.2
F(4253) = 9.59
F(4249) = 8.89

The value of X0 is -1.7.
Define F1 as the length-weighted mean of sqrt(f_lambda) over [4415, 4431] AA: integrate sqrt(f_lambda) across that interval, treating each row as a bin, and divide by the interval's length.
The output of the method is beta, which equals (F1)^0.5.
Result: 1.86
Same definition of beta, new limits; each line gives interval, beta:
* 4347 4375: 1.84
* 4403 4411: 1.81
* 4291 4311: 1.68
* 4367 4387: 1.81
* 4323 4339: 1.81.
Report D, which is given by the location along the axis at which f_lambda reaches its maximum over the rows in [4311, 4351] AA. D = 4333 AA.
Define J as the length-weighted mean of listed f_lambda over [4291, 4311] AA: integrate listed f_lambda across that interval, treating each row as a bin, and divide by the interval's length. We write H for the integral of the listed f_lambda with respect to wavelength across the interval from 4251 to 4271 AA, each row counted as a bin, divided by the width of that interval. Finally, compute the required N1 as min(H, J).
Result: 8.0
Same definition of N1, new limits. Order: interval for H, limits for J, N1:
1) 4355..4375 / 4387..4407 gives 11.8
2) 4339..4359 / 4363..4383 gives 10.8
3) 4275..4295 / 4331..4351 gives 10.1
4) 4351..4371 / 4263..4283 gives 10.5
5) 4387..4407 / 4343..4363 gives 11.4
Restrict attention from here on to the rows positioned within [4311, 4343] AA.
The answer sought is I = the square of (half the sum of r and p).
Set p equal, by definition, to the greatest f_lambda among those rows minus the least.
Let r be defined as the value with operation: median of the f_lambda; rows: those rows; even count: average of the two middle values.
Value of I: 64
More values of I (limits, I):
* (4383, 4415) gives 71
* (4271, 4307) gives 41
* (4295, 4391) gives 77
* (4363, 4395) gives 72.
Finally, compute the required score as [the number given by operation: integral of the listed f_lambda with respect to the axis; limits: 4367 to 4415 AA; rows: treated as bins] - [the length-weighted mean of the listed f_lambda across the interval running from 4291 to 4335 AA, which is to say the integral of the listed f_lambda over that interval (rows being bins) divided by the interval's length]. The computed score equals 539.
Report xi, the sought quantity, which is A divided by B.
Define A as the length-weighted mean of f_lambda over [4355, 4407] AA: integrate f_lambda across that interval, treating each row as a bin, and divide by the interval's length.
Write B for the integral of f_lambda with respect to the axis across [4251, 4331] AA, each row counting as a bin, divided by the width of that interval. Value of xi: 1.19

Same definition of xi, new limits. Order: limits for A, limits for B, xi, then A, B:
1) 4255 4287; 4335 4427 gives 0.92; 10.4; 11.35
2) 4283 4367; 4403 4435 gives 0.86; 10.1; 11.74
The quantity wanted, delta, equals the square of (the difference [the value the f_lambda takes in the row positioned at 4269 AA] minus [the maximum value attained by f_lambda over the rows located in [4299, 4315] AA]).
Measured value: 4.2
